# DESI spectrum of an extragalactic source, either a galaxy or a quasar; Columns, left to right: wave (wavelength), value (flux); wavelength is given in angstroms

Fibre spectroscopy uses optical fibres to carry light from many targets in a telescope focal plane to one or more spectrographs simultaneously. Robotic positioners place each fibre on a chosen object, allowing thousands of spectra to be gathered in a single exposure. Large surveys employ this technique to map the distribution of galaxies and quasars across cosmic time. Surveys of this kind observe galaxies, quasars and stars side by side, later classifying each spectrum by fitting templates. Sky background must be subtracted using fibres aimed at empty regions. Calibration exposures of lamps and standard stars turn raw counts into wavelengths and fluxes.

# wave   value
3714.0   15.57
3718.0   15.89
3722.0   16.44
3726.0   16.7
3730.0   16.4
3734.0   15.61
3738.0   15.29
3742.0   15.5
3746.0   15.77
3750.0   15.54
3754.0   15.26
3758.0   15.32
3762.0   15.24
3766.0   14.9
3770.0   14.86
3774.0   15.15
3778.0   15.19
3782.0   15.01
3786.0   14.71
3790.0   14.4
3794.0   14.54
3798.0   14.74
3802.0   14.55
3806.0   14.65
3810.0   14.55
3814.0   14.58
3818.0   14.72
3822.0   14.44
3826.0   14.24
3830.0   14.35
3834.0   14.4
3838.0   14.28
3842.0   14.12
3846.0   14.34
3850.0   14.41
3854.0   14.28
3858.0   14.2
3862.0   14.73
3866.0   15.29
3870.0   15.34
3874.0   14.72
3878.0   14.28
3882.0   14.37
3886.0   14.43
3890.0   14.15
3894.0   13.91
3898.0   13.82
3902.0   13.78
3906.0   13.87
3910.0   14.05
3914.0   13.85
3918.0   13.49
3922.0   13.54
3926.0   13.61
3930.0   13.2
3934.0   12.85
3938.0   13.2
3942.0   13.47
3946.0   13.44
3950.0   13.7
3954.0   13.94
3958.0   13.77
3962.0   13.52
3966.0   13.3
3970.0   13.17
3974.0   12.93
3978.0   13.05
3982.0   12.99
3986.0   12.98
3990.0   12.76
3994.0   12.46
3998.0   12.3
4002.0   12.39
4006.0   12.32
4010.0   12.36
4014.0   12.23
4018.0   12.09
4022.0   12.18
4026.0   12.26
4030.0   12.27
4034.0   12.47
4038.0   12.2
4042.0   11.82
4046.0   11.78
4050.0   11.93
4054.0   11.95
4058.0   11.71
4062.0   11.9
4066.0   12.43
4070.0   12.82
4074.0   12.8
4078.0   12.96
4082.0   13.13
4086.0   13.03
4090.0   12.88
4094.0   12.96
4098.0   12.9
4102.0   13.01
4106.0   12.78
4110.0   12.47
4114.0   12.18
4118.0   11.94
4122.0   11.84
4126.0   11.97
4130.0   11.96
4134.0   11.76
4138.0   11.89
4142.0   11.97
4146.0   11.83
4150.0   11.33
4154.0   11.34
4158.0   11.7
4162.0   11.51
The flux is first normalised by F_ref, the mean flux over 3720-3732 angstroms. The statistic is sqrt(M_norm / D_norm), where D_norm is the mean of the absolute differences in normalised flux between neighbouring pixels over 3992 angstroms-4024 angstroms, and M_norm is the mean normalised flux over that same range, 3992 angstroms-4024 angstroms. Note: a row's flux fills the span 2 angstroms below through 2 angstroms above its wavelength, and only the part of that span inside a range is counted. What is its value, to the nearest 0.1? 10.9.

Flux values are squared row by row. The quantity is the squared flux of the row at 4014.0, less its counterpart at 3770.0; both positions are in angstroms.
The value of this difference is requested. -71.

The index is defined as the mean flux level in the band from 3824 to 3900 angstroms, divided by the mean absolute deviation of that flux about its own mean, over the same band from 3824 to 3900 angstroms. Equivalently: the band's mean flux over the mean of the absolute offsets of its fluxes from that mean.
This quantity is 55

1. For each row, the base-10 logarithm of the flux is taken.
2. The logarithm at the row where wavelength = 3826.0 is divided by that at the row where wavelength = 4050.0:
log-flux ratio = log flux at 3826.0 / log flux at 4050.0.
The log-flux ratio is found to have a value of 1.07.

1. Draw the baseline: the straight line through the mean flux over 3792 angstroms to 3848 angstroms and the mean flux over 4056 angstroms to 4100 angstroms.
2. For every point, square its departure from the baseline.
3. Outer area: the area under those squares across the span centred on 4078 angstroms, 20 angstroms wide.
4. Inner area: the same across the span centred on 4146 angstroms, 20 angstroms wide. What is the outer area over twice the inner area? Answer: 0.1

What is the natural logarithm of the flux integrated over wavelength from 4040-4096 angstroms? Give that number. 6.55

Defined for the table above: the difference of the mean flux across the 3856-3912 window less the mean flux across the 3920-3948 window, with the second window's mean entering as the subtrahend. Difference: 1.0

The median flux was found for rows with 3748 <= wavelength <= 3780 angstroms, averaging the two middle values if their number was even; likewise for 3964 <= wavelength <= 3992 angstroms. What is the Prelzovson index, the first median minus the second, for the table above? 2.2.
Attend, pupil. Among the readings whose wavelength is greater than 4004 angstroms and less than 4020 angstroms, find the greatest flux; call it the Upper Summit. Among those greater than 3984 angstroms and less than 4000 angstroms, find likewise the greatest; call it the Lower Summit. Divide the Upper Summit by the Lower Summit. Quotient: 0.95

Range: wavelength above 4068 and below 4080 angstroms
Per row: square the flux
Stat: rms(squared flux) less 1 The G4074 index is 164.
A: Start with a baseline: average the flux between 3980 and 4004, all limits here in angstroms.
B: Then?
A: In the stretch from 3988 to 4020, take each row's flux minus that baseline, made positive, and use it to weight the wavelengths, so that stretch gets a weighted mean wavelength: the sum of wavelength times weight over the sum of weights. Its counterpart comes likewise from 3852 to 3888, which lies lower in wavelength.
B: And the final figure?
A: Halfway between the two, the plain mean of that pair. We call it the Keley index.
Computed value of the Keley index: 3938.6 angstroms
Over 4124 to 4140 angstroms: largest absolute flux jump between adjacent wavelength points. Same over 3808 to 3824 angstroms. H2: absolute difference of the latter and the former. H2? 0.080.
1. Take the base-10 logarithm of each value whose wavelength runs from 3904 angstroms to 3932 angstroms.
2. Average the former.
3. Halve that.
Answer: 0.568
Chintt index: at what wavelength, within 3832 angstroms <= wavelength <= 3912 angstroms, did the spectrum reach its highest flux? 3870.0 angstroms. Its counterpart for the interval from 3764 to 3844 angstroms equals 3778.0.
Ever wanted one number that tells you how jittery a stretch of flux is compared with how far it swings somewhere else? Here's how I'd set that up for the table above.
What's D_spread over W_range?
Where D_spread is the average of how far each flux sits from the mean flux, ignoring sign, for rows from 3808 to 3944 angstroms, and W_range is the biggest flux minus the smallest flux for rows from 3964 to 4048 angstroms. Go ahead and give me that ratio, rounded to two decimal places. 0.28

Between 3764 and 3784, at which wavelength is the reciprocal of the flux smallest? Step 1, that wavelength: 3778.0 angstroms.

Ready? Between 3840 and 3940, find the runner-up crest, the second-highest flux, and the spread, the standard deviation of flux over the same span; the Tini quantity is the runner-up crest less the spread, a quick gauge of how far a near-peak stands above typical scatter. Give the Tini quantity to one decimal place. 14.7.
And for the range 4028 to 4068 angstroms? 12.2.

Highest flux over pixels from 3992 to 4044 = 12.47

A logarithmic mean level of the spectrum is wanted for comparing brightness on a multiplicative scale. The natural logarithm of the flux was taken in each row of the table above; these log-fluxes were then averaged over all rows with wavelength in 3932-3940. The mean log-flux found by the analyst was 2.57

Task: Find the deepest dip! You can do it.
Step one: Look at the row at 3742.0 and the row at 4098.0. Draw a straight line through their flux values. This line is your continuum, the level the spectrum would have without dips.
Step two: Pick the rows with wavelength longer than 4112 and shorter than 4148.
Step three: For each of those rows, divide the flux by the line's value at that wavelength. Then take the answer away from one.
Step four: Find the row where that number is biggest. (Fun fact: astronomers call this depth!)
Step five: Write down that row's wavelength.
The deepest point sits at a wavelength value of 4122.0 angstroms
